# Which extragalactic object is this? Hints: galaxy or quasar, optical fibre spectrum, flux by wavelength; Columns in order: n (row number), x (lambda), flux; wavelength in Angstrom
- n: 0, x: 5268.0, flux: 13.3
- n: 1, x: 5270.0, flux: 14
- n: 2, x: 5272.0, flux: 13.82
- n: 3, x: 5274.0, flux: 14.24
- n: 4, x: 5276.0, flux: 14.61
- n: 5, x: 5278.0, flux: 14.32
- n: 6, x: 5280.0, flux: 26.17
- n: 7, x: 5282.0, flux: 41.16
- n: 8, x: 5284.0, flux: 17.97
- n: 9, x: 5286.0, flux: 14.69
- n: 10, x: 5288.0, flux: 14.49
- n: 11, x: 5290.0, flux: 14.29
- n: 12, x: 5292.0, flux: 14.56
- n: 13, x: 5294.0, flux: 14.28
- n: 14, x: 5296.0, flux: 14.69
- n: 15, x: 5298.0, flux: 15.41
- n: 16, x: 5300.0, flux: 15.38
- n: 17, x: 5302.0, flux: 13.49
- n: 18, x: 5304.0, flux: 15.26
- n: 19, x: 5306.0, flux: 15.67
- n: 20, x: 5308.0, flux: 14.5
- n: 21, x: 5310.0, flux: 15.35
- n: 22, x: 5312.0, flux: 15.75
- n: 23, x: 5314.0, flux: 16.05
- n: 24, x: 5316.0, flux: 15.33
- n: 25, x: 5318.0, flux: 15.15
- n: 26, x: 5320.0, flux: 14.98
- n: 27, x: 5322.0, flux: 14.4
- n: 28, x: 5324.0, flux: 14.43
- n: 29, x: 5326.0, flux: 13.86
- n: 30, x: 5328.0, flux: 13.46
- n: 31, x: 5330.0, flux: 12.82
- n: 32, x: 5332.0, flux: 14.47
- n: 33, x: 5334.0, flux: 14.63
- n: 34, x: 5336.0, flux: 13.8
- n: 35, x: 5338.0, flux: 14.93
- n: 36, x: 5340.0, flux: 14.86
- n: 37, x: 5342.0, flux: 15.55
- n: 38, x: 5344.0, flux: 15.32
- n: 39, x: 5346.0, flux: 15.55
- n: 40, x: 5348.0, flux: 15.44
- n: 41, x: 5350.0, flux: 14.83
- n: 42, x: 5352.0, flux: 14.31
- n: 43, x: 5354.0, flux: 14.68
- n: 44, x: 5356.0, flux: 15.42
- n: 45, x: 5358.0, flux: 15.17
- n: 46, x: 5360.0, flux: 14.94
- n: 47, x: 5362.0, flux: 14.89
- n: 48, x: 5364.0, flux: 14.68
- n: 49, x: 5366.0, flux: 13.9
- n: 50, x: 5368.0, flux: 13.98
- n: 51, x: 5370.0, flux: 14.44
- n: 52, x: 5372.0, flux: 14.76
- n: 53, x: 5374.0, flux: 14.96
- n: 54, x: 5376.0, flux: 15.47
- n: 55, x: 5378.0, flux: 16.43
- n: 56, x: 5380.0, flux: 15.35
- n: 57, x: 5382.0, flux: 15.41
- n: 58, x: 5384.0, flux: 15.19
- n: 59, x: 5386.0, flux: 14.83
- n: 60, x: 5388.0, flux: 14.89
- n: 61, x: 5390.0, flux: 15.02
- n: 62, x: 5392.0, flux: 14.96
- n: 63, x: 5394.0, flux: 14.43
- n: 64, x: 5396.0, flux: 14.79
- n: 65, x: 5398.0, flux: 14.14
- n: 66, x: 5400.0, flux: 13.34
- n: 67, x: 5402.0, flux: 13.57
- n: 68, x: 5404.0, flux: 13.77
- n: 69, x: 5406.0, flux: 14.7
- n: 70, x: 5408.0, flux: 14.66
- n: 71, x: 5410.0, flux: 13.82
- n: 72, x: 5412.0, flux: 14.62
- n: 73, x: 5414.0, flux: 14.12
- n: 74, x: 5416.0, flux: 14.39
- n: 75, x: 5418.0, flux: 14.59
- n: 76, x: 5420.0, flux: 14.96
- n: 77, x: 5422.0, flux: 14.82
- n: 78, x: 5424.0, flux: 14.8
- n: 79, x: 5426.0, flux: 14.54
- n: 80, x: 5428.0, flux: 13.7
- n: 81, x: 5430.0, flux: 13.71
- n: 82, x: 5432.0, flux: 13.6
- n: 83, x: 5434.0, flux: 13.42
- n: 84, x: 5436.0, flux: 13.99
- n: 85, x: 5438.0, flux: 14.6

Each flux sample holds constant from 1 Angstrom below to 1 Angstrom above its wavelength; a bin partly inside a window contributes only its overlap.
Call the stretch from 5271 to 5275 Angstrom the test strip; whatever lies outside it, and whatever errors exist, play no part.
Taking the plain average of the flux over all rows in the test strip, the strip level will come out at 14.0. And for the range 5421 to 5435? 14.1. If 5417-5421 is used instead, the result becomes 14.8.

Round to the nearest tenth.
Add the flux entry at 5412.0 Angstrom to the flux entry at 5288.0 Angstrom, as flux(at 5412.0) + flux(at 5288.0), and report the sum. 29.1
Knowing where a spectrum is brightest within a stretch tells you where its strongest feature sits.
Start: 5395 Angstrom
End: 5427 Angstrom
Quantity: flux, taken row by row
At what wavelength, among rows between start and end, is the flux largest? 5420.0 Angstrom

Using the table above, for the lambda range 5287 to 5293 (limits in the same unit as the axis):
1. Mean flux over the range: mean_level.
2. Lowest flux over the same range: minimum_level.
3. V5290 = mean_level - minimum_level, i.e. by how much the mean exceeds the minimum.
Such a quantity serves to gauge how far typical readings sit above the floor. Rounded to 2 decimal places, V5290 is 0.16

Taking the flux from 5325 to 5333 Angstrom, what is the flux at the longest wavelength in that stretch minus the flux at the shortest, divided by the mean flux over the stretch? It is 0.045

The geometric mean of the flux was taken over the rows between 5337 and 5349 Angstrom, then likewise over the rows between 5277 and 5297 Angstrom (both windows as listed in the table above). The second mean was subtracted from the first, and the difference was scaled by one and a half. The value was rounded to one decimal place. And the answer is -3.2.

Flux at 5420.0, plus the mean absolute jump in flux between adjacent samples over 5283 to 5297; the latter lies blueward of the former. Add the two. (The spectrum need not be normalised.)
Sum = 15.7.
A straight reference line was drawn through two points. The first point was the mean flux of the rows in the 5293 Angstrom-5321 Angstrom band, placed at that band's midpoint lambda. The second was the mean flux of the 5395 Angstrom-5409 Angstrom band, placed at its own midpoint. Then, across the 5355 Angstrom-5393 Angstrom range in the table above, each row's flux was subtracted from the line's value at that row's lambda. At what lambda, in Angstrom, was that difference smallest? 5378.0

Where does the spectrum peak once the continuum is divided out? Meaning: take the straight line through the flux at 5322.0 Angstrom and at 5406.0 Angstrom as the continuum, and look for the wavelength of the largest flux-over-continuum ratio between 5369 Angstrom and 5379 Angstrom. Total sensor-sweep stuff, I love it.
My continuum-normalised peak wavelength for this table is 5378.0 Angstrom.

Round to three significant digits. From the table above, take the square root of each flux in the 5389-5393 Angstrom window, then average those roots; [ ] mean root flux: 3.87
